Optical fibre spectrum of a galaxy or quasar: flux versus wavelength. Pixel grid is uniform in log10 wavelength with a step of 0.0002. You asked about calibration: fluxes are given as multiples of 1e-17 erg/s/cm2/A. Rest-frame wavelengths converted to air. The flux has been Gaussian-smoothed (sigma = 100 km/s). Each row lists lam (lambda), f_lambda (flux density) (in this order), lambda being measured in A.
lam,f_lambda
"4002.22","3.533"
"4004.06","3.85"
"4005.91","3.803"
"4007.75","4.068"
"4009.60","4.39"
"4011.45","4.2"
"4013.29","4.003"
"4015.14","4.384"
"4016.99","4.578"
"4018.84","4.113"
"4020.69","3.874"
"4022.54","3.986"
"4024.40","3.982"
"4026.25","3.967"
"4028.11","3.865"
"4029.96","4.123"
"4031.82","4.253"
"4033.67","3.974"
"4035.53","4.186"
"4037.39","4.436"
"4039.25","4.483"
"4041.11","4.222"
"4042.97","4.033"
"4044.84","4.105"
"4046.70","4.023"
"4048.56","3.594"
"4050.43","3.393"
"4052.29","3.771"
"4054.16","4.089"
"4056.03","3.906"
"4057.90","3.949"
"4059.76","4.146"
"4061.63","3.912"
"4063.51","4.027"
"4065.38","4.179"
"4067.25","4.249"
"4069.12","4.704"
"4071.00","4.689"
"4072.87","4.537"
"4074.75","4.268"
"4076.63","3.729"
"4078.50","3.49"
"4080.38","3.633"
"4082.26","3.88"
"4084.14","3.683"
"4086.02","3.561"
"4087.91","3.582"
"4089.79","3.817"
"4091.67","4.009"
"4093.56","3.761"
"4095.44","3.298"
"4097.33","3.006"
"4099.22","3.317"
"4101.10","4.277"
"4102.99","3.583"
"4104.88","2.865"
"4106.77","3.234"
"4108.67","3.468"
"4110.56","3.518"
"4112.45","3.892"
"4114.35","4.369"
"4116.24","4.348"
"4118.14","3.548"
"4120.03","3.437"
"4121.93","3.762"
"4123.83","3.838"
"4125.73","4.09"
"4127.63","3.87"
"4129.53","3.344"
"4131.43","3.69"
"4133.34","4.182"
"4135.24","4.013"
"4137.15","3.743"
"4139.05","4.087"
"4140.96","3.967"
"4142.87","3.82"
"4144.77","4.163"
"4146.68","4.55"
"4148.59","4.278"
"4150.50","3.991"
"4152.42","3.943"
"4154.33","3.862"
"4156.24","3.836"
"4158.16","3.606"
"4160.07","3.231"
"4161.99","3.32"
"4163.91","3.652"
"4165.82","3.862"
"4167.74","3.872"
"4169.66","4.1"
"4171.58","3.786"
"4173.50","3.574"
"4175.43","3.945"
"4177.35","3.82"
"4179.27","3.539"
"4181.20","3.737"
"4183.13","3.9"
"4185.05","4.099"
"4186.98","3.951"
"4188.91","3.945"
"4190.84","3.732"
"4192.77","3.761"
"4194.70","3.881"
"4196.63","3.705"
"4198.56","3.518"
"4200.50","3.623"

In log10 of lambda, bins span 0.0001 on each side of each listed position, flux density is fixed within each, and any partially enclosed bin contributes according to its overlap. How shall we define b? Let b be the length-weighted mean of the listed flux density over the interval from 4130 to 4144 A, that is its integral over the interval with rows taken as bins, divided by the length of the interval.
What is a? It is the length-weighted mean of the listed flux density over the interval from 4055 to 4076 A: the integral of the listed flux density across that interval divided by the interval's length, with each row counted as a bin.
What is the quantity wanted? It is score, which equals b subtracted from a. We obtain 0.31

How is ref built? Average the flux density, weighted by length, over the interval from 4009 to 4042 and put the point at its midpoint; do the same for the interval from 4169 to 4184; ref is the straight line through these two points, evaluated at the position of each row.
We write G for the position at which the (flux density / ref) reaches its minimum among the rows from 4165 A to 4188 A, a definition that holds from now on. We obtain 4179.27 A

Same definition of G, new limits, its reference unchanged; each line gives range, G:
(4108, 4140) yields 4129.53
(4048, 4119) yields 4104.88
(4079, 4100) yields 4097.33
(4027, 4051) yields 4050.43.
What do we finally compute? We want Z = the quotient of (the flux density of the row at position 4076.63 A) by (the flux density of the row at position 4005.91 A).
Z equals 0.98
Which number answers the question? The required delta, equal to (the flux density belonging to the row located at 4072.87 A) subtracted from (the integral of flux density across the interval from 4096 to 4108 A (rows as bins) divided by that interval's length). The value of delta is -1.16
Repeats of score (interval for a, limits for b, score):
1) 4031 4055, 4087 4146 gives 0.30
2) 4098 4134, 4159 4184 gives -0.01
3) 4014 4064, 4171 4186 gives 0.25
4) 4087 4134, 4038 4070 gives -0.37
